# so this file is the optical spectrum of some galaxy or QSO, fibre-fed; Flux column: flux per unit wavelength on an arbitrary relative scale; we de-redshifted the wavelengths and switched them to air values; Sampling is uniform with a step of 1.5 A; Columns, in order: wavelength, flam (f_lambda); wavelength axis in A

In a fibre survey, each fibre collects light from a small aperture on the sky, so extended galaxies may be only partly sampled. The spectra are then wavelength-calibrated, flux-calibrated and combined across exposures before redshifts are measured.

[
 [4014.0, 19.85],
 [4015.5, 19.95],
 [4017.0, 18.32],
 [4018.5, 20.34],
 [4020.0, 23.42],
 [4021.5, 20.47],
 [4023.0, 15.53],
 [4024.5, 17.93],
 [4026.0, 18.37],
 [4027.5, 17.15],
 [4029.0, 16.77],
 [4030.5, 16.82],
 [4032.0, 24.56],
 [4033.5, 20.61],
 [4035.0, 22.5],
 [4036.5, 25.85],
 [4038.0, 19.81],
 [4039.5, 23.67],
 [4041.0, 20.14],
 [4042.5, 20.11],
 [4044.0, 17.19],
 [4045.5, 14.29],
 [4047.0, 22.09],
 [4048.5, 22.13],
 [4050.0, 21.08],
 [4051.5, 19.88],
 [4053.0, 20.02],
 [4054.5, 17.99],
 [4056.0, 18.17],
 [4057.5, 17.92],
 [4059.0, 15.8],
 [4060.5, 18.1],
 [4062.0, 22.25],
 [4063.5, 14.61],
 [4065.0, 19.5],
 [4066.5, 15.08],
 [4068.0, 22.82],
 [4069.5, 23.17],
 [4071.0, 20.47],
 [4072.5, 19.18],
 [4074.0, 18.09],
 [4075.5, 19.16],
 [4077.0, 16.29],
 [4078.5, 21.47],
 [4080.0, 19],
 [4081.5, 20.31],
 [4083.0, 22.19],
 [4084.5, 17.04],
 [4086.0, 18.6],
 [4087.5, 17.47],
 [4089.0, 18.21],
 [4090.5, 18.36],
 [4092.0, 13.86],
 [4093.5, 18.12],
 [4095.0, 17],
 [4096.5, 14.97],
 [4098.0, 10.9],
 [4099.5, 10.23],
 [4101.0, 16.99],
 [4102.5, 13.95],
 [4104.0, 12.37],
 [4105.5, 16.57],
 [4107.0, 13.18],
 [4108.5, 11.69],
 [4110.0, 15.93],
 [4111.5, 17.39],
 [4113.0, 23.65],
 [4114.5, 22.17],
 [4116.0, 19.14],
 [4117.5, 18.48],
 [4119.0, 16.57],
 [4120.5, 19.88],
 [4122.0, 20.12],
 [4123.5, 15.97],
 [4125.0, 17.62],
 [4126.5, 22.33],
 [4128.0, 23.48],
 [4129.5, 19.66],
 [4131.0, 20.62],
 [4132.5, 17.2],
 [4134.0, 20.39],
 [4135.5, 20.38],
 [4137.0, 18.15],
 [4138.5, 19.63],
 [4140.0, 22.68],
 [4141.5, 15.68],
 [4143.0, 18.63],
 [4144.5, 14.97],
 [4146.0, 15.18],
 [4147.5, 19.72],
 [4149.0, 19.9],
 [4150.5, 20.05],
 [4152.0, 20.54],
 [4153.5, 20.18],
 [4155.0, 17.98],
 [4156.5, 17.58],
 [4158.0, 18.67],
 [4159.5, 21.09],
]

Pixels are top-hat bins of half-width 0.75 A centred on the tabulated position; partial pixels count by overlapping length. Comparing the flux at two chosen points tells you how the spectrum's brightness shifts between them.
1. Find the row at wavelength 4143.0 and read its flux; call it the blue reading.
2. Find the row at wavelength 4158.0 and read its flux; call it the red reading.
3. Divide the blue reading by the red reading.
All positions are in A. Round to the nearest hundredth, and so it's 1.00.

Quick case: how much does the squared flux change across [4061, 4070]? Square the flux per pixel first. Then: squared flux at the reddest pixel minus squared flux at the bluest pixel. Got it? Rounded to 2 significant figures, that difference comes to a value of 42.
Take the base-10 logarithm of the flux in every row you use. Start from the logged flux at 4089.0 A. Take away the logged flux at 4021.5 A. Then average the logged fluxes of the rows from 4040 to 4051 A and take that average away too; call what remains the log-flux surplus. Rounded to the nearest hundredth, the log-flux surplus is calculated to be -1.34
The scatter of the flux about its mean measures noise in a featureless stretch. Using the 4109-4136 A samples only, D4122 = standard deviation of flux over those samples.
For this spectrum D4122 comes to 2.4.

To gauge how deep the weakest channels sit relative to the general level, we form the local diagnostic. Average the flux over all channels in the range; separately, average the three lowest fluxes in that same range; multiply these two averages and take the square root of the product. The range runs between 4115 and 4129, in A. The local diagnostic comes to 18.0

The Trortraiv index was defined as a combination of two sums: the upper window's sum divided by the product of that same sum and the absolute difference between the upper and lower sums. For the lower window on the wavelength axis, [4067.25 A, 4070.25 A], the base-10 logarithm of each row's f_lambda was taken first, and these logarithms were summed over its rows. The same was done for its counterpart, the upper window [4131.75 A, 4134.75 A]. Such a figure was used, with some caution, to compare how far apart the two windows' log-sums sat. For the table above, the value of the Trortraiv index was 5.6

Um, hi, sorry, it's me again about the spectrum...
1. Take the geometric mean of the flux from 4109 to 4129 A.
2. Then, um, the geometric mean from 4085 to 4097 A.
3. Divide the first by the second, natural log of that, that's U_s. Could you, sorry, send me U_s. 0.1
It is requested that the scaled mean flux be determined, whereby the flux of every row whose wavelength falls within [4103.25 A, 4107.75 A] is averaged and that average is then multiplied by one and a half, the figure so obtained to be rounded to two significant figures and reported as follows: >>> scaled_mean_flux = 21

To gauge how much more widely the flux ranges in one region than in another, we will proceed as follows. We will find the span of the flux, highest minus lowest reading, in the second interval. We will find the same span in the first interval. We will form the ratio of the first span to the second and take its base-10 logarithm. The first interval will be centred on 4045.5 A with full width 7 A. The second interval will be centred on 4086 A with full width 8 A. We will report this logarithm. 0.18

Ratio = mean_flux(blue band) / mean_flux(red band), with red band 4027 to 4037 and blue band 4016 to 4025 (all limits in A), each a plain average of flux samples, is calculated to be 0.94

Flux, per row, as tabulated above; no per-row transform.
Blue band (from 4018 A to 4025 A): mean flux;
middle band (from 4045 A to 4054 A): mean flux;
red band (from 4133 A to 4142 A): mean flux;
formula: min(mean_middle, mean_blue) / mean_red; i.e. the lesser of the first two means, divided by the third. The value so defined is 1.00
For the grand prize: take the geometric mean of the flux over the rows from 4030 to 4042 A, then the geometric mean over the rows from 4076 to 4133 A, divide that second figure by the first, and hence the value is 0.80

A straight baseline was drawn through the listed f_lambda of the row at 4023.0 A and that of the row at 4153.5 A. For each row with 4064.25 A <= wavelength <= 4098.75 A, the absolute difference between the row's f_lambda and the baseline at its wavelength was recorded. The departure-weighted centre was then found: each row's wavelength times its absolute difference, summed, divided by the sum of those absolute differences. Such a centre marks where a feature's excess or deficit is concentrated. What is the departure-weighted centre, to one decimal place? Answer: 4080.5 A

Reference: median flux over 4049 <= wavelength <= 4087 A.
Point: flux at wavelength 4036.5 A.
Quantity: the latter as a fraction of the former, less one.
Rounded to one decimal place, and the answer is 0.3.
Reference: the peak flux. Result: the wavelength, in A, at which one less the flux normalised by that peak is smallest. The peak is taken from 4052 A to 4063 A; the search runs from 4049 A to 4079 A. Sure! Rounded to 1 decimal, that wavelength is 4069.5 A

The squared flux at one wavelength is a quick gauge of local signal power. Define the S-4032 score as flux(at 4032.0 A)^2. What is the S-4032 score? 603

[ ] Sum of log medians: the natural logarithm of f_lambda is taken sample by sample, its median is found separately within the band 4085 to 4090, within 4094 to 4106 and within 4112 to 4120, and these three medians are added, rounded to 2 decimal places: 8.52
